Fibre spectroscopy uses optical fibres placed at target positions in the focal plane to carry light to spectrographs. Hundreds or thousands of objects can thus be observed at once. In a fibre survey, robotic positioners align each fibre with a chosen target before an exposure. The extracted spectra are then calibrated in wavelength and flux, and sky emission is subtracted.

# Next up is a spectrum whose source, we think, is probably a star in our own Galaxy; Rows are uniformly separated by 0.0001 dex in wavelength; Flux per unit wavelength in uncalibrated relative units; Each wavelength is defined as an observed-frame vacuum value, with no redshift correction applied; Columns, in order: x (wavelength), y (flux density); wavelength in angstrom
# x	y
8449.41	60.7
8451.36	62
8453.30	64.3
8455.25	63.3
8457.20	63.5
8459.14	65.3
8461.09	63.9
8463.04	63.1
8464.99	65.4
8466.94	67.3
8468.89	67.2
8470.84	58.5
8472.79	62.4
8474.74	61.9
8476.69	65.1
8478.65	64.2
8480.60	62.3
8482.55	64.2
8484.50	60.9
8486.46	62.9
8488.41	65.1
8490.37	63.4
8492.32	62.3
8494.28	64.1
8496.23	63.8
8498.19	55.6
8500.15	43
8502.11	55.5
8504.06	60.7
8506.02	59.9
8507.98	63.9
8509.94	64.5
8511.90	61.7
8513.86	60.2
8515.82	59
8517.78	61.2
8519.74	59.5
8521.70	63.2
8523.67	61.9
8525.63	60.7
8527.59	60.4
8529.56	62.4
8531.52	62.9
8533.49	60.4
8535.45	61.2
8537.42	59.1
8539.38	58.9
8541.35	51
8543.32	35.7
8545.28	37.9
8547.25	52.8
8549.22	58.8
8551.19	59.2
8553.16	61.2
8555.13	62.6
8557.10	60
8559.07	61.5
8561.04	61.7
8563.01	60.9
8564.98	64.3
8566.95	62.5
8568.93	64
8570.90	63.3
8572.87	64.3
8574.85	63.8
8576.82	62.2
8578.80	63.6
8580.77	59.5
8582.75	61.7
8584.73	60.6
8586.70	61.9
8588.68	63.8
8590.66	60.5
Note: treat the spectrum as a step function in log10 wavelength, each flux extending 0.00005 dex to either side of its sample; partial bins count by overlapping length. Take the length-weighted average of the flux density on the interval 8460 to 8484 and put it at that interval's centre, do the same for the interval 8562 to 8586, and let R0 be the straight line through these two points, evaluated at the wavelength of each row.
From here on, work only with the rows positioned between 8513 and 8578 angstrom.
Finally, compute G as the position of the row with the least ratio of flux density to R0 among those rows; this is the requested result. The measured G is 8543.32 angstrom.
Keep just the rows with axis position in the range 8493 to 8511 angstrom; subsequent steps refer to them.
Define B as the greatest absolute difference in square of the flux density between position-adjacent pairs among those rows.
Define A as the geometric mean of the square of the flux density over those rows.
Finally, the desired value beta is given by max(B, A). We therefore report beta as 3432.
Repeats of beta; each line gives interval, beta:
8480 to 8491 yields 3984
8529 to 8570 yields 3298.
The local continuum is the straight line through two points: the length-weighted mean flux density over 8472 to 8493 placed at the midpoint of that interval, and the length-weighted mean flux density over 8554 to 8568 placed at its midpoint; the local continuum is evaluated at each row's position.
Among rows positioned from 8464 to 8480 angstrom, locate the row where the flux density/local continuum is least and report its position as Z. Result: 8470.84 angstrom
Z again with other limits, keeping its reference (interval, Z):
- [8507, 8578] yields 8543.32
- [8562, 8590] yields 8580.77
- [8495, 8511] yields 8500.15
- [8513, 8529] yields 8515.82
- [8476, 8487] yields 8484.50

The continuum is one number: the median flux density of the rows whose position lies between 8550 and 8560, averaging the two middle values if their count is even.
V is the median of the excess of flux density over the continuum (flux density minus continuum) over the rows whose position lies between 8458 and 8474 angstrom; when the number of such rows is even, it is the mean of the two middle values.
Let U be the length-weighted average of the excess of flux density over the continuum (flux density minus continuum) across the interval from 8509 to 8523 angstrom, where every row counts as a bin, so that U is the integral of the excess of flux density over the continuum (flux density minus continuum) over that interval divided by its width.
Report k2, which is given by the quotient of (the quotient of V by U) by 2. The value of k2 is 12.9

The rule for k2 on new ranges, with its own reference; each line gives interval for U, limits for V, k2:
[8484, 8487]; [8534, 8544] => -1.6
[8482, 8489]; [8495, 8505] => -1.5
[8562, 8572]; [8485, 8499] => 0.6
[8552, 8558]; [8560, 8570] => 26.6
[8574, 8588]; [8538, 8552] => -5.8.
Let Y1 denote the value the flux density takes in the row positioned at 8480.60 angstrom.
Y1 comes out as 62.3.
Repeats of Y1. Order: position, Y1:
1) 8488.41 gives 65.1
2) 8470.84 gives 58.5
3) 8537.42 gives 59.1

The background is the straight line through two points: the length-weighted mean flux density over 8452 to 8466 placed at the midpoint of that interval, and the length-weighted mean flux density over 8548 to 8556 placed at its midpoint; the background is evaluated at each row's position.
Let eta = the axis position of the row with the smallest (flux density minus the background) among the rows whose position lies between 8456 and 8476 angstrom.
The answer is 8470.84 angstrom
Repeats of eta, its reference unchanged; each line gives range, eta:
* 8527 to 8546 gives 8543.32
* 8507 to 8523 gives 8515.82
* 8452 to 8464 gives 8455.25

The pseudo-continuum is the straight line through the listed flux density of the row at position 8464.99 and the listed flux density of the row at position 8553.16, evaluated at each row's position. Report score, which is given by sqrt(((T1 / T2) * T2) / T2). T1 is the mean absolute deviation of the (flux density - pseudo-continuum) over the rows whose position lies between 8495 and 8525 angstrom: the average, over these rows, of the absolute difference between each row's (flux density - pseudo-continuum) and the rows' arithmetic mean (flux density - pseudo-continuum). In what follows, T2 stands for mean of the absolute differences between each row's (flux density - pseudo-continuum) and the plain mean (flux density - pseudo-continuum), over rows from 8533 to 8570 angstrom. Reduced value 0.78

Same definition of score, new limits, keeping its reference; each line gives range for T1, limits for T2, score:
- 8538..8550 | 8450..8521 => 1.89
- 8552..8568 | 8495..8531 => 0.58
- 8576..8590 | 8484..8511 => 0.54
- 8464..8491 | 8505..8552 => 0.64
